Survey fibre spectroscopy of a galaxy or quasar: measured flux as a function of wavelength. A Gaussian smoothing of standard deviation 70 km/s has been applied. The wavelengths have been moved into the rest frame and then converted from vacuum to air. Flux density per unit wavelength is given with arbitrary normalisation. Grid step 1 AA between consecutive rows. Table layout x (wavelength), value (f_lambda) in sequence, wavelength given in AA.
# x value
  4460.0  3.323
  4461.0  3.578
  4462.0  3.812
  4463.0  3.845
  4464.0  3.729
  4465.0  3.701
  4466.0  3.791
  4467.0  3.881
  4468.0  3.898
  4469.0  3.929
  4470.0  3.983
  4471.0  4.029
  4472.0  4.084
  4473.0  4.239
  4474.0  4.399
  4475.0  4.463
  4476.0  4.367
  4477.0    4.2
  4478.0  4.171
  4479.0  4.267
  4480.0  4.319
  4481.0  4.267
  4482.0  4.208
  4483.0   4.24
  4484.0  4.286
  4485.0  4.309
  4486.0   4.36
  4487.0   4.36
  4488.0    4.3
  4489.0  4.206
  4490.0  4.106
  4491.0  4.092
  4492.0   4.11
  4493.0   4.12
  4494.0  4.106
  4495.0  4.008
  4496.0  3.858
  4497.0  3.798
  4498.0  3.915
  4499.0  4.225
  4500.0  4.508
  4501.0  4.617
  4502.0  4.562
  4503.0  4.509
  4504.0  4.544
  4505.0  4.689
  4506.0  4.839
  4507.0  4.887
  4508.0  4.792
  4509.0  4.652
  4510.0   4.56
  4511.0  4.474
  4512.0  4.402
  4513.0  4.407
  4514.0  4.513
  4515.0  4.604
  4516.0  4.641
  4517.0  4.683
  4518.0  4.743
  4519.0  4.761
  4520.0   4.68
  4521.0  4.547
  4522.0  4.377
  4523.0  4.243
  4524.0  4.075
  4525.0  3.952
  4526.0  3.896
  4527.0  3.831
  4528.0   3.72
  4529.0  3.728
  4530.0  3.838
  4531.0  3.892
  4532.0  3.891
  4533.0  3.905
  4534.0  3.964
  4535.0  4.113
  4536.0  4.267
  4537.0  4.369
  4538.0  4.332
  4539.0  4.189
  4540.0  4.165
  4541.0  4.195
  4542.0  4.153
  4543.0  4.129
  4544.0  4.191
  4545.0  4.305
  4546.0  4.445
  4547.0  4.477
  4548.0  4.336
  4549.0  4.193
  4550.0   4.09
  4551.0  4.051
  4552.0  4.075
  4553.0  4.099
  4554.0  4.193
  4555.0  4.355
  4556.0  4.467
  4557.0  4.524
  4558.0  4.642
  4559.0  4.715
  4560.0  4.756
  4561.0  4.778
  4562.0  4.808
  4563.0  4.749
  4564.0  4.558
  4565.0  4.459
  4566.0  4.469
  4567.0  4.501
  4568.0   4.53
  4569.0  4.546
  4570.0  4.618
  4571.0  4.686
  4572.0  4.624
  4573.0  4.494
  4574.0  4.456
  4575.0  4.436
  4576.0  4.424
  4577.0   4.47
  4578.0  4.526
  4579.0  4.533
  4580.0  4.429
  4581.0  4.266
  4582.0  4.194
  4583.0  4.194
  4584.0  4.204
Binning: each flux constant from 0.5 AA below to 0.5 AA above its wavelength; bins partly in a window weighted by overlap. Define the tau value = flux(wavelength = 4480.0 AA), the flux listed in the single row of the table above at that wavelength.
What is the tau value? 4.319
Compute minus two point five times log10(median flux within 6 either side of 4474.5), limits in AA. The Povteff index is -1.56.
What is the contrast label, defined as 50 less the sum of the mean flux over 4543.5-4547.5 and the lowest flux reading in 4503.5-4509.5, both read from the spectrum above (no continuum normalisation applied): 41.1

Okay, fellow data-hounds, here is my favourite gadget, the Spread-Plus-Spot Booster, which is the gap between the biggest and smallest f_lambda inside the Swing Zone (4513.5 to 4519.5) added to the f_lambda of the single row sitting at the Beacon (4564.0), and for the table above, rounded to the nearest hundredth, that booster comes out 4.81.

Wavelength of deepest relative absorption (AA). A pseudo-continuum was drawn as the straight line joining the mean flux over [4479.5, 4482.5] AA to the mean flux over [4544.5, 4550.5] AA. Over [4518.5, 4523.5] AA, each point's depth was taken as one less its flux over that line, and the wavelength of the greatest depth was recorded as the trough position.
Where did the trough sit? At 4523.0 AA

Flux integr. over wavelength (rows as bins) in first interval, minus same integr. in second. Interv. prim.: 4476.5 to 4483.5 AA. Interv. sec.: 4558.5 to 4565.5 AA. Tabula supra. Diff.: -3.2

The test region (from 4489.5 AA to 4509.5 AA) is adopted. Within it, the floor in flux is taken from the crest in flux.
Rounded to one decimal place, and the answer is 1.1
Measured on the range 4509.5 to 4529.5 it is 1.0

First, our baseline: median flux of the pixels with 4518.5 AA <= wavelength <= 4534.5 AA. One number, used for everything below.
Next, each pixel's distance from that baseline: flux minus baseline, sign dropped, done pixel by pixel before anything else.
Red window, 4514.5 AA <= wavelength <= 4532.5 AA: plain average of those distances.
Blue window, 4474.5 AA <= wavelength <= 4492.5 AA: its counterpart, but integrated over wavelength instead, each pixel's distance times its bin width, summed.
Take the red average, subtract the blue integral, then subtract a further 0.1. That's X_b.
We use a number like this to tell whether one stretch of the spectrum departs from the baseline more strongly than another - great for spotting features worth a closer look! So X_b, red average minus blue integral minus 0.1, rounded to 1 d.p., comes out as -5.6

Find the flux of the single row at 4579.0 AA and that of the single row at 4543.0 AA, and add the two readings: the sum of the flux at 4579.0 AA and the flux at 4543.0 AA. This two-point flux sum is 8.66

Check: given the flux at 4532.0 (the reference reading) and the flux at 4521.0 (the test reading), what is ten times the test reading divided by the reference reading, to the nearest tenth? 11.7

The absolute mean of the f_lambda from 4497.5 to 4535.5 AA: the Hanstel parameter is 4.35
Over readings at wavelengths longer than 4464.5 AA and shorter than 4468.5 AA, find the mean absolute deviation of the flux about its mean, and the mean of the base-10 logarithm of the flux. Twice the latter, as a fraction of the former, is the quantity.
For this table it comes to 16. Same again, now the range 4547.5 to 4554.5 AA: 16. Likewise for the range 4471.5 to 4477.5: 11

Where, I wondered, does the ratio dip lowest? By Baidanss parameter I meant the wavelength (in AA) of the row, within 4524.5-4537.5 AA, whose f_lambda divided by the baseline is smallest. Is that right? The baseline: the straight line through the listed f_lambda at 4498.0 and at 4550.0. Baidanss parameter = 4528.0 AA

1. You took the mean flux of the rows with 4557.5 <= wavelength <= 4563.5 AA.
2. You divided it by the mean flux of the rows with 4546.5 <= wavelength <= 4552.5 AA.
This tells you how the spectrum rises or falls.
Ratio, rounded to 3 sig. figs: 1.13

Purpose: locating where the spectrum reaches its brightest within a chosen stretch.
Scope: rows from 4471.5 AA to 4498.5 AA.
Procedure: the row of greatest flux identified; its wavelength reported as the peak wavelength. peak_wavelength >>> 4475.0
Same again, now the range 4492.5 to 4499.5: 4499.0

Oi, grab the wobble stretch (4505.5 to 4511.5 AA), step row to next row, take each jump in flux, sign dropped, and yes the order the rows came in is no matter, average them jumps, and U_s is 0.092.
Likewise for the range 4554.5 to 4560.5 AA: 0.080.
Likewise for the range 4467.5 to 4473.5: 0.068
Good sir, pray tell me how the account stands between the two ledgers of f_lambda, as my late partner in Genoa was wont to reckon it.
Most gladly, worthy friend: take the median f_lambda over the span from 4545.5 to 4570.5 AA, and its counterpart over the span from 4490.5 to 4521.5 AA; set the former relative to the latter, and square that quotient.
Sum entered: 0.97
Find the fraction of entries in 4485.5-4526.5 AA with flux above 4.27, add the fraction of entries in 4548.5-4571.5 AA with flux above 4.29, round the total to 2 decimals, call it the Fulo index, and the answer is 1.37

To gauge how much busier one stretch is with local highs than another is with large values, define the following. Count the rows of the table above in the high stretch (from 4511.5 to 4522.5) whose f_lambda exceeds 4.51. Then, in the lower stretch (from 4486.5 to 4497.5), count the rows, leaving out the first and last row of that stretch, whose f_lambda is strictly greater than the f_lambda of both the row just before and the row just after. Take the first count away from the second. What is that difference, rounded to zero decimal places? -7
